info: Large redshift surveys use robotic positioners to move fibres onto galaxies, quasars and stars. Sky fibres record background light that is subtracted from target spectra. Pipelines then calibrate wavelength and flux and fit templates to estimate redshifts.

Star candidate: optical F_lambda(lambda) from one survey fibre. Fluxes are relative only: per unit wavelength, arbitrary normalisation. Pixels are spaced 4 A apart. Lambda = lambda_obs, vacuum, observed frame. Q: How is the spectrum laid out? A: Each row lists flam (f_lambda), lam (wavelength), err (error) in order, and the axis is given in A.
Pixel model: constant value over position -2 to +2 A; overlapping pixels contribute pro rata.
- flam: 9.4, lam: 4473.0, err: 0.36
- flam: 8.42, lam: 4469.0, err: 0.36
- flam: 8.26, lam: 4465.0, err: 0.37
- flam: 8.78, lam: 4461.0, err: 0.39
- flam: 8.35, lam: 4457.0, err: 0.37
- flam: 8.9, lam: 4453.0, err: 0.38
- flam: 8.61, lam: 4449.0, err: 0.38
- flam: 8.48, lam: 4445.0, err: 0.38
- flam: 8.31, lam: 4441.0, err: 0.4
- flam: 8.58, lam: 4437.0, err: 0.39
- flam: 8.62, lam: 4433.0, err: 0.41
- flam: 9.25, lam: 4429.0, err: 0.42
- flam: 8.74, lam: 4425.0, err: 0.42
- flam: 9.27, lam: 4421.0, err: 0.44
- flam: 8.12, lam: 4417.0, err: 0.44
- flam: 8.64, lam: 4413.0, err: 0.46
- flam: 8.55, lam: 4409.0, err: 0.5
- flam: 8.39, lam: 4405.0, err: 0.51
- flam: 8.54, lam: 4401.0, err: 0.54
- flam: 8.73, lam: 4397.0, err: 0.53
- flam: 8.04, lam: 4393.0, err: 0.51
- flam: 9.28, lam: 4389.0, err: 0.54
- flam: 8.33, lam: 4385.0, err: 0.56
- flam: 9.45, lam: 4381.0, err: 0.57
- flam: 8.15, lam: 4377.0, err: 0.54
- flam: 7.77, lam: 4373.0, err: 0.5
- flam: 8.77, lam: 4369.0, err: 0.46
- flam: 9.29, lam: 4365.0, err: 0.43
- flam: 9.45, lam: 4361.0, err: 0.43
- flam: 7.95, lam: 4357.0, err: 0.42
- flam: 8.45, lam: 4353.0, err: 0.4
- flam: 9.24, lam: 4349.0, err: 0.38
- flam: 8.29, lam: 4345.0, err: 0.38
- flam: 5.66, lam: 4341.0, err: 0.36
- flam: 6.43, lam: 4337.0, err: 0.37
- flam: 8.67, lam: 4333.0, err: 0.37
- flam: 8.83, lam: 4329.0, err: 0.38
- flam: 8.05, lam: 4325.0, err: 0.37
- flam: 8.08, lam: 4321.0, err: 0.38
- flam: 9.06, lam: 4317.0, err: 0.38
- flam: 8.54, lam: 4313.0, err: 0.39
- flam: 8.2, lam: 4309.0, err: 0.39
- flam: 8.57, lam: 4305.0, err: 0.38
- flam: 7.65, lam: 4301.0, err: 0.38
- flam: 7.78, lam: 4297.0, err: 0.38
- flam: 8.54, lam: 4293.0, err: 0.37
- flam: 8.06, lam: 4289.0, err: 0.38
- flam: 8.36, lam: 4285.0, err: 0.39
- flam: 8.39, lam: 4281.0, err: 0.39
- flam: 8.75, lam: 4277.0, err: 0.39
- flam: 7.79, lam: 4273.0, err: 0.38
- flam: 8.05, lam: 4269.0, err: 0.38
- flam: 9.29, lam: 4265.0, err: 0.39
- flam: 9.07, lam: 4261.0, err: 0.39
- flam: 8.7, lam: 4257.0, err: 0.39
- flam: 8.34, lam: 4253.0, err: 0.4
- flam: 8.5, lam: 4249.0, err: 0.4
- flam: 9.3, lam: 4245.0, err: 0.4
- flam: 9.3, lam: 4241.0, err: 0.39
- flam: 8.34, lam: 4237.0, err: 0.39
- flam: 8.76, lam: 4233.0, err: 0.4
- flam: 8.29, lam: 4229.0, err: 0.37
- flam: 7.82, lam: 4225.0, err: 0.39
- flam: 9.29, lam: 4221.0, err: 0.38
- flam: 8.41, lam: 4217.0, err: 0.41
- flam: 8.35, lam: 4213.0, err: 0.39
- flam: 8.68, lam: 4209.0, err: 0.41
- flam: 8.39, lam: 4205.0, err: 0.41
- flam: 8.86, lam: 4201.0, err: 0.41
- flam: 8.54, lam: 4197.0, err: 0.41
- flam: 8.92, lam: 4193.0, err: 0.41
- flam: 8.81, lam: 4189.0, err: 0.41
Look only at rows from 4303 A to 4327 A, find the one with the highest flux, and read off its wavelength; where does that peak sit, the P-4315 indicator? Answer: 4317.0 A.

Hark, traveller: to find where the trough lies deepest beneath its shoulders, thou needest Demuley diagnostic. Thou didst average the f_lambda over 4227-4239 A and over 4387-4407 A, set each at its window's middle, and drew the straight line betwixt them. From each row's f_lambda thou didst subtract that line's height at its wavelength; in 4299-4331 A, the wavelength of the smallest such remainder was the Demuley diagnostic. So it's 4301.0 A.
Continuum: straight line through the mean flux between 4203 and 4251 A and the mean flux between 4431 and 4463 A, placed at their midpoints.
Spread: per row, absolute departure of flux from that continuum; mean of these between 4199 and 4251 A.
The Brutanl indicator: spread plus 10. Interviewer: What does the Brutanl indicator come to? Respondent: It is 10.4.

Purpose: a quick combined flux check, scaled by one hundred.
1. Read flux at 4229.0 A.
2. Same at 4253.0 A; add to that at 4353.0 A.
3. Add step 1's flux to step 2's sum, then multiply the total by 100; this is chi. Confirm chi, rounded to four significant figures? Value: 2508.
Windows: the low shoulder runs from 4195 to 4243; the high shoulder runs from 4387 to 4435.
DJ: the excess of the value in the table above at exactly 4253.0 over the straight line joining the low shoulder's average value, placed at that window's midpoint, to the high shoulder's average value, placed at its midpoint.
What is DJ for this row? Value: -0.26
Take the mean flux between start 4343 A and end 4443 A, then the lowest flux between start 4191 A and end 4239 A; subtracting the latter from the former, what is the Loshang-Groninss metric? 0.83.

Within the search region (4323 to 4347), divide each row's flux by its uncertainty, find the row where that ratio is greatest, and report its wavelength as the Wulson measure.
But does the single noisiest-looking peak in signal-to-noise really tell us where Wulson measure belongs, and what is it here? 4333.0 A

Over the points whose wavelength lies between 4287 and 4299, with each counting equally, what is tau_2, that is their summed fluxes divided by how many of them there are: 8.13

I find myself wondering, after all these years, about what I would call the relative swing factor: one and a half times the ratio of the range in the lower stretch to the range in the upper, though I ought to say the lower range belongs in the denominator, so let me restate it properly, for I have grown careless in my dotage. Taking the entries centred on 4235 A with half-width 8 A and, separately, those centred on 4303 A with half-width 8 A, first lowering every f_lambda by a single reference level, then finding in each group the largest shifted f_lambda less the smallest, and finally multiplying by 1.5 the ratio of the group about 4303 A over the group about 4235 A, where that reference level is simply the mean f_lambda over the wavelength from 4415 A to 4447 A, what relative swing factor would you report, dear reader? 1.4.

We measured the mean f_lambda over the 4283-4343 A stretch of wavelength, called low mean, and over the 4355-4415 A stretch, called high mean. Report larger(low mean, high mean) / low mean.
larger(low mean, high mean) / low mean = 1.07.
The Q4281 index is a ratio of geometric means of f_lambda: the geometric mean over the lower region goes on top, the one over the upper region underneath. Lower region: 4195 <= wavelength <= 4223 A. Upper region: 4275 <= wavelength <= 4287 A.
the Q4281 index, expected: 1.02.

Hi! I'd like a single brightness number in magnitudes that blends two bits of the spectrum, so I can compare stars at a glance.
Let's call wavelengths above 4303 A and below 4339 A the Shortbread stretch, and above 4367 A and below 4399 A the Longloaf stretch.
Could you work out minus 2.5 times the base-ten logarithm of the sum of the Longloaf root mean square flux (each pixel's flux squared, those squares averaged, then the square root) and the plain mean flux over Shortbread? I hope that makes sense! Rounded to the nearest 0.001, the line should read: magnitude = -3.067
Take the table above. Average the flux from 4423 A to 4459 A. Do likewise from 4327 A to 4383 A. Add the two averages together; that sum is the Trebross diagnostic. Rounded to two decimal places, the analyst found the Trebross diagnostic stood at 16.96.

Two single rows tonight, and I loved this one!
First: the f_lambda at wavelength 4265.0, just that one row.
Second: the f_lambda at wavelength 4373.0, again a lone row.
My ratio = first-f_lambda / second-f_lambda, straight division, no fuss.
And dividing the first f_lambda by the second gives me 1.20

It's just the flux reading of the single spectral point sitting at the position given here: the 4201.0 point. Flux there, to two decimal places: 8.86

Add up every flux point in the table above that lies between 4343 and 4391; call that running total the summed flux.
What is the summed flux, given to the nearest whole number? 104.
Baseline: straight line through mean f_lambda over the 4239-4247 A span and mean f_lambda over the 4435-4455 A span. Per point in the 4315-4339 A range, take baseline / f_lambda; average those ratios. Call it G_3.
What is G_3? 1.11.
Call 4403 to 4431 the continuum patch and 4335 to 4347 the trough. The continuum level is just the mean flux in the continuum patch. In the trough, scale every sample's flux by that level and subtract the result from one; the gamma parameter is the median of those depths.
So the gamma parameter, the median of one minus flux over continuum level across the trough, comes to 0.26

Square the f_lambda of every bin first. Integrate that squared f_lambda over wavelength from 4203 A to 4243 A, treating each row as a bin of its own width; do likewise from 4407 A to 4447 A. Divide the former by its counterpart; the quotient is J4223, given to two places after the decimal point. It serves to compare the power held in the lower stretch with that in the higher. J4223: 0.98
